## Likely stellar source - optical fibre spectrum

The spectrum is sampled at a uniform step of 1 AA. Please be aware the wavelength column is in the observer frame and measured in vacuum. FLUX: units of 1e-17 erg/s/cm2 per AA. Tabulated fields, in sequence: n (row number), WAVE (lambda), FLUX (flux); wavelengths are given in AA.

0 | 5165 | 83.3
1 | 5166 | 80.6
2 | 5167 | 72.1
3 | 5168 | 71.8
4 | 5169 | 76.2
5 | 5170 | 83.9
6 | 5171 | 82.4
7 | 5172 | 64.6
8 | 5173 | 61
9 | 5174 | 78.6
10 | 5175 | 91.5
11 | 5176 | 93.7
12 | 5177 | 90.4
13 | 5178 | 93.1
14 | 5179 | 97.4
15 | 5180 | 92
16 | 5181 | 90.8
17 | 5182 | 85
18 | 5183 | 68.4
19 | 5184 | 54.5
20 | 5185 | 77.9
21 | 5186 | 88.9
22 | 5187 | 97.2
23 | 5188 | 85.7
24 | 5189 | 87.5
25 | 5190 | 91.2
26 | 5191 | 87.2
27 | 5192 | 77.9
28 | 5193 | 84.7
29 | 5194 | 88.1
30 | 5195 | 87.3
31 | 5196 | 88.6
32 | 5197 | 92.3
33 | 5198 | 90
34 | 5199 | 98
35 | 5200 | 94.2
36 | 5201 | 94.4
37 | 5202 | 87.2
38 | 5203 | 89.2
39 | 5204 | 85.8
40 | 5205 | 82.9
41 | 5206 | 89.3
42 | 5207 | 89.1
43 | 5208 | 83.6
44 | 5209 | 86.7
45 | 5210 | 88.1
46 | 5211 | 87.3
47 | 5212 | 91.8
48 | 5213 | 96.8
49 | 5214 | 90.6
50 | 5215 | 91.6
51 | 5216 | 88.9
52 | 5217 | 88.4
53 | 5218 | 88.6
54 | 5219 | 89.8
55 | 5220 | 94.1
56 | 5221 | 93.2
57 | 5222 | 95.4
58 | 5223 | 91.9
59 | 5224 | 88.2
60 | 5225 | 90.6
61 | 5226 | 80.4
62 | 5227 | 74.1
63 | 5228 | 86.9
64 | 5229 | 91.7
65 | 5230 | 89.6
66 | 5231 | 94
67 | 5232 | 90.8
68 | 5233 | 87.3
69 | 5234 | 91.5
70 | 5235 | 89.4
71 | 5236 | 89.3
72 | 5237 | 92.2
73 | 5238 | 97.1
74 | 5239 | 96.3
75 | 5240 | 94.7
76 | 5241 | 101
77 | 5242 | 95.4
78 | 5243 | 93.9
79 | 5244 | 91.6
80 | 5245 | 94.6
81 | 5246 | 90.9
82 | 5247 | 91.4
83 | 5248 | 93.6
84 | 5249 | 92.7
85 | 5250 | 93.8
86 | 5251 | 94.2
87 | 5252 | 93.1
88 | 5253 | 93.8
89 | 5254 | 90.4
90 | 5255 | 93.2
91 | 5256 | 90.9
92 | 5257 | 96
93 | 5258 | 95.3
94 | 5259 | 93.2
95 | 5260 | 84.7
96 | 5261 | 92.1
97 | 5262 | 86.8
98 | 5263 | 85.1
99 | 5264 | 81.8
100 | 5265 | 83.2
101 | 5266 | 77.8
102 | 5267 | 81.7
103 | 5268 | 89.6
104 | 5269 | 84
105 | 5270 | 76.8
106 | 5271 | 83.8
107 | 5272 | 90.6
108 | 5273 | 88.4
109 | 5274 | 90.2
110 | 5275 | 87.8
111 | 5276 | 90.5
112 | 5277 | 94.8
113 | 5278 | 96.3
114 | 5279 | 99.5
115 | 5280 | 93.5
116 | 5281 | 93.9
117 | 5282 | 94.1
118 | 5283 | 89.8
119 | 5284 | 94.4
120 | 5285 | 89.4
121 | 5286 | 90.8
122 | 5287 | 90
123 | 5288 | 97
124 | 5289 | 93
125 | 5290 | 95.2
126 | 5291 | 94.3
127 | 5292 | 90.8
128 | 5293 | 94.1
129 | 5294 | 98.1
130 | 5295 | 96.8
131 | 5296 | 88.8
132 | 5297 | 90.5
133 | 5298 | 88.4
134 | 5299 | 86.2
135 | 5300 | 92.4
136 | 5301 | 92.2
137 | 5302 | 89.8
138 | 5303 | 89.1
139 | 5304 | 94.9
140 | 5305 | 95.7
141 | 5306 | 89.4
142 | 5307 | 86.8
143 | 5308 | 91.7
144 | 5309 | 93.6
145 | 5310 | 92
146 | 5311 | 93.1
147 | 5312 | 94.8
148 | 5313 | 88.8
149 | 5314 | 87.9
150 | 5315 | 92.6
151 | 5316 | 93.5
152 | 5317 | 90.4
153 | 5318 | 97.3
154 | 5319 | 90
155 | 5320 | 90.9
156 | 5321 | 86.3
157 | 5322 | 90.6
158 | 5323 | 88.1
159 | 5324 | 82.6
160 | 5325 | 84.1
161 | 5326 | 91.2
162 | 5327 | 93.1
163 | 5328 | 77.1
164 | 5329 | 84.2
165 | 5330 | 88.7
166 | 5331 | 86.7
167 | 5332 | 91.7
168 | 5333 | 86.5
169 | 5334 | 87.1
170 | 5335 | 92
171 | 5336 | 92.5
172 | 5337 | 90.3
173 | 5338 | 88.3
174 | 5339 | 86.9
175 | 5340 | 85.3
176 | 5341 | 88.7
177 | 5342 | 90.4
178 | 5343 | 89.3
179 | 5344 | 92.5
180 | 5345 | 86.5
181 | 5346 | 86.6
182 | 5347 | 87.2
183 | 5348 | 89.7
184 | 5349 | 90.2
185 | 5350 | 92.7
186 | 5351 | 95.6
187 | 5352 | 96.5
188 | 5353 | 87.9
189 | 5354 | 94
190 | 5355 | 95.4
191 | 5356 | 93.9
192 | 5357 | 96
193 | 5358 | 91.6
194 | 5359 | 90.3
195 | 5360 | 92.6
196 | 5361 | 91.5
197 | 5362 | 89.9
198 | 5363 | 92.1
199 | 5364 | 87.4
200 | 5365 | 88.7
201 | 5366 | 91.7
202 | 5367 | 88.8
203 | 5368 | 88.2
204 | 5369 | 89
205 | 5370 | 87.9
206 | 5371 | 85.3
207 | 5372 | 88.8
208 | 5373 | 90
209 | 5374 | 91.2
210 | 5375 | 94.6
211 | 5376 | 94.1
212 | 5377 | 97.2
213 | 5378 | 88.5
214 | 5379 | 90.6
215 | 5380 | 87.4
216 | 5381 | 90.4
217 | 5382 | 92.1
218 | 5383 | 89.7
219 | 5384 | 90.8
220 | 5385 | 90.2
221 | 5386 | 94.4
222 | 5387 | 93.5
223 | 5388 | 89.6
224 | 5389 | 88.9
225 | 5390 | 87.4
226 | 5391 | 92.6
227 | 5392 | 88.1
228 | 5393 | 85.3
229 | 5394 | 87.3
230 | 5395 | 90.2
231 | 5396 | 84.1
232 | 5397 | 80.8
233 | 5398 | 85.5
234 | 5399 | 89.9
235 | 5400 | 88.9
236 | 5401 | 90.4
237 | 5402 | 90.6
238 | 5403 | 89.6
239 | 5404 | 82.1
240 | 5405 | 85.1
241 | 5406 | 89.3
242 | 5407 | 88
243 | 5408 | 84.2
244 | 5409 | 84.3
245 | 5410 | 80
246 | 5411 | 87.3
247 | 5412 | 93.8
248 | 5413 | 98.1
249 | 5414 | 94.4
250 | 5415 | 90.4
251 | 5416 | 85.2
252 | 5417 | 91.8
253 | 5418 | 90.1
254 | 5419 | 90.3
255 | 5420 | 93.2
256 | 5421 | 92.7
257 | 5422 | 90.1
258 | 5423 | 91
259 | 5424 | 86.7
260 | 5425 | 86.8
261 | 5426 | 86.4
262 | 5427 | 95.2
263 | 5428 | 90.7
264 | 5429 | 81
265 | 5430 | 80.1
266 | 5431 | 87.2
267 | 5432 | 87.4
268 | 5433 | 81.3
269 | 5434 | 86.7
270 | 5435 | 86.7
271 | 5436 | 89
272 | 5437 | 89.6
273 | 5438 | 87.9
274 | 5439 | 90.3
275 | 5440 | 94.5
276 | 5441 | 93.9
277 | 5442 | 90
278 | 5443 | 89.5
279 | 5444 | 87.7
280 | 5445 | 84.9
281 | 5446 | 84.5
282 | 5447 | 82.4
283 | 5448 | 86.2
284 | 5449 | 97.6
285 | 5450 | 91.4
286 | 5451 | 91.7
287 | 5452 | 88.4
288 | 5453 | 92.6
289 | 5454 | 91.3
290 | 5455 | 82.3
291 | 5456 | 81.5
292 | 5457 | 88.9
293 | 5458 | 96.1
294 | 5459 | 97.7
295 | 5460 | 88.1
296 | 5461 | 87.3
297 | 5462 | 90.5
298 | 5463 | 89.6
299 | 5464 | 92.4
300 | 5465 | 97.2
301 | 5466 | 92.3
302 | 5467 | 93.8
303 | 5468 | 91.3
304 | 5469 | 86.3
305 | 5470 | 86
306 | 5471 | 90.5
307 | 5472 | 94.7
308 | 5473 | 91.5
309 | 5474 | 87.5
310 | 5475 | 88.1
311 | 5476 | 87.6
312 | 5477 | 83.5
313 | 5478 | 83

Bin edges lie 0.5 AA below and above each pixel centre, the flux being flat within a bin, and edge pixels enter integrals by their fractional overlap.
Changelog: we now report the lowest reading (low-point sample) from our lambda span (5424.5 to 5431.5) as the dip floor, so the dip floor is 80.1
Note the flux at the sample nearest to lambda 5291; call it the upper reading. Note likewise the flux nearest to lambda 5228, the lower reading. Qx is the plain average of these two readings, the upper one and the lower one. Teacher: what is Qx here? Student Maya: 91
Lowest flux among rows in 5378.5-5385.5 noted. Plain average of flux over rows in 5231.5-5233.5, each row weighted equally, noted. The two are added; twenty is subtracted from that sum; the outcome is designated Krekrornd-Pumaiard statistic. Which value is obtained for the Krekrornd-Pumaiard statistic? 156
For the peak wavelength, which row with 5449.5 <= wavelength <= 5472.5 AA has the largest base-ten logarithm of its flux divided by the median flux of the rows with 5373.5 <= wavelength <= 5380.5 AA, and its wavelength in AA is 5459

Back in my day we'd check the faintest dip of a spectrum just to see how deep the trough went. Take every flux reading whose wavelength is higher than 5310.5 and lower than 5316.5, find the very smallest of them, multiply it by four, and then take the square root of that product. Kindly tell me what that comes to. 18.8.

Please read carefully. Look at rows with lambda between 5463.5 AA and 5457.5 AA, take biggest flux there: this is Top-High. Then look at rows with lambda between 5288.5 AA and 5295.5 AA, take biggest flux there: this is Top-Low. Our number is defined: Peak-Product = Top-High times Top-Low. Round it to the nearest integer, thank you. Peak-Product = 9584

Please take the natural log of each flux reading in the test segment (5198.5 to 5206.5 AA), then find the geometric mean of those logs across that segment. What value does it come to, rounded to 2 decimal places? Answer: 4.50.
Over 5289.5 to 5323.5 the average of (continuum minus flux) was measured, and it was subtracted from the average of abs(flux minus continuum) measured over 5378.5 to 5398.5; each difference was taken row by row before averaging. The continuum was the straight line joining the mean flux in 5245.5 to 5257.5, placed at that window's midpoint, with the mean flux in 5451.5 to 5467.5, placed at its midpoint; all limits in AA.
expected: 2.5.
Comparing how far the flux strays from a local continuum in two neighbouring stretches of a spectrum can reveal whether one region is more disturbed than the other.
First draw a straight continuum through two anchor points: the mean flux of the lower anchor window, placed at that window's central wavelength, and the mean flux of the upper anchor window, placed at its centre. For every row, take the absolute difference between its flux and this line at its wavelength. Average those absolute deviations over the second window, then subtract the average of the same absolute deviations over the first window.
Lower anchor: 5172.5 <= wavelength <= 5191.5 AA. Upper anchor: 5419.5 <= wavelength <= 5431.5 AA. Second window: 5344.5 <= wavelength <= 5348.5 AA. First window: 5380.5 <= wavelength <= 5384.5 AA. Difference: -2.0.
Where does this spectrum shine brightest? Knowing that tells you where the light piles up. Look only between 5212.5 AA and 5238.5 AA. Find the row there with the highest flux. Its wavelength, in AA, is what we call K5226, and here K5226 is 5238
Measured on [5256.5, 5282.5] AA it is 5279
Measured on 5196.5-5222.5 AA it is 5199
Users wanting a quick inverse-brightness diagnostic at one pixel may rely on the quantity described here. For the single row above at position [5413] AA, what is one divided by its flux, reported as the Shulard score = 0.0102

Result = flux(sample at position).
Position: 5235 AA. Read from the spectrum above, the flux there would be 89.4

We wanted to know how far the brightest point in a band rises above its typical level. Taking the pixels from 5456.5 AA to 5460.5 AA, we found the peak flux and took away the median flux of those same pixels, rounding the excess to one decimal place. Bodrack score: 5.2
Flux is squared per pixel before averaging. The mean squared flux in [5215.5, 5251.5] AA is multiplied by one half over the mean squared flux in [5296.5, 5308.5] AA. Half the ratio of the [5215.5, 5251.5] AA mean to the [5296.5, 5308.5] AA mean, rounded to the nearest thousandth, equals 0.509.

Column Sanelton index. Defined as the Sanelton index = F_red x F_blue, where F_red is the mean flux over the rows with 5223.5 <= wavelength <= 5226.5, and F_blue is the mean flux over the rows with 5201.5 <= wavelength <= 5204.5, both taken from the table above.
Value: 7551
